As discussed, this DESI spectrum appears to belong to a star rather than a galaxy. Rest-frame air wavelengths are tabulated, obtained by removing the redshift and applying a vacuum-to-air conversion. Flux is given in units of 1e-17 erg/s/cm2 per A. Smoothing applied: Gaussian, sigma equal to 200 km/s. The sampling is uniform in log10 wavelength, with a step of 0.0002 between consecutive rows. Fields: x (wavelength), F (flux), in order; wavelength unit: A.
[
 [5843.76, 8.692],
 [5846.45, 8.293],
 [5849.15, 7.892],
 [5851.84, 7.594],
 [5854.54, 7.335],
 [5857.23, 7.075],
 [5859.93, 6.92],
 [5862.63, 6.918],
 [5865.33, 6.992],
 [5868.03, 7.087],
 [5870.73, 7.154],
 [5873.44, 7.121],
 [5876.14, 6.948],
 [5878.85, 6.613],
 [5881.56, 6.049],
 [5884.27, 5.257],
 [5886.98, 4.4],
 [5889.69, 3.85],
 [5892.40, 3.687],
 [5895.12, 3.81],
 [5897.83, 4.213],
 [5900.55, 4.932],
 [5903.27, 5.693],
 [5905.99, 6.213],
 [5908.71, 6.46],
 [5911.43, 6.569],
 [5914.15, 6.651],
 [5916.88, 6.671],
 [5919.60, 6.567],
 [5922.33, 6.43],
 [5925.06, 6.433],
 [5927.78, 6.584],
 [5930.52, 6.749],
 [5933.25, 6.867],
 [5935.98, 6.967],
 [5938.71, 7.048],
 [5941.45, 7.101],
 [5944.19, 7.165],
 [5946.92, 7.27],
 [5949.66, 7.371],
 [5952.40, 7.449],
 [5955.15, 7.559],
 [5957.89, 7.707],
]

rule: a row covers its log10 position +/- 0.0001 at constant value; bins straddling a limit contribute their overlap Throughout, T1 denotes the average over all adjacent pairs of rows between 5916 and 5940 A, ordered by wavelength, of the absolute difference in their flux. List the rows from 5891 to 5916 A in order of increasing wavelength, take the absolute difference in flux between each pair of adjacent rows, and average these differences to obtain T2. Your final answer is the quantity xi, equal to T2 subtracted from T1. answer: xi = -0.3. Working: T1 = 0.11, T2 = 0.37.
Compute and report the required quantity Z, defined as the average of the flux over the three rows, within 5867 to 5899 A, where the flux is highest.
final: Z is 7.12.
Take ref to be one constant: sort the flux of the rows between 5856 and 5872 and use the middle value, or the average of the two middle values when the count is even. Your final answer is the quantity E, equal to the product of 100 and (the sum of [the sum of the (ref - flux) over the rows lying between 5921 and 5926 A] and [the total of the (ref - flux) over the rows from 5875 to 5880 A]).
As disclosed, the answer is 171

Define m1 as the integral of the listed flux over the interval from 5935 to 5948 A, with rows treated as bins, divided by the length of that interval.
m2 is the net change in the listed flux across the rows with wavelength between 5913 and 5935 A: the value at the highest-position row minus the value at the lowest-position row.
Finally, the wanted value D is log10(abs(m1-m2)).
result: 0.84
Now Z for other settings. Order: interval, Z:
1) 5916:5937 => 6.86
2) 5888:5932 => 6.69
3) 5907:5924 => 6.63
